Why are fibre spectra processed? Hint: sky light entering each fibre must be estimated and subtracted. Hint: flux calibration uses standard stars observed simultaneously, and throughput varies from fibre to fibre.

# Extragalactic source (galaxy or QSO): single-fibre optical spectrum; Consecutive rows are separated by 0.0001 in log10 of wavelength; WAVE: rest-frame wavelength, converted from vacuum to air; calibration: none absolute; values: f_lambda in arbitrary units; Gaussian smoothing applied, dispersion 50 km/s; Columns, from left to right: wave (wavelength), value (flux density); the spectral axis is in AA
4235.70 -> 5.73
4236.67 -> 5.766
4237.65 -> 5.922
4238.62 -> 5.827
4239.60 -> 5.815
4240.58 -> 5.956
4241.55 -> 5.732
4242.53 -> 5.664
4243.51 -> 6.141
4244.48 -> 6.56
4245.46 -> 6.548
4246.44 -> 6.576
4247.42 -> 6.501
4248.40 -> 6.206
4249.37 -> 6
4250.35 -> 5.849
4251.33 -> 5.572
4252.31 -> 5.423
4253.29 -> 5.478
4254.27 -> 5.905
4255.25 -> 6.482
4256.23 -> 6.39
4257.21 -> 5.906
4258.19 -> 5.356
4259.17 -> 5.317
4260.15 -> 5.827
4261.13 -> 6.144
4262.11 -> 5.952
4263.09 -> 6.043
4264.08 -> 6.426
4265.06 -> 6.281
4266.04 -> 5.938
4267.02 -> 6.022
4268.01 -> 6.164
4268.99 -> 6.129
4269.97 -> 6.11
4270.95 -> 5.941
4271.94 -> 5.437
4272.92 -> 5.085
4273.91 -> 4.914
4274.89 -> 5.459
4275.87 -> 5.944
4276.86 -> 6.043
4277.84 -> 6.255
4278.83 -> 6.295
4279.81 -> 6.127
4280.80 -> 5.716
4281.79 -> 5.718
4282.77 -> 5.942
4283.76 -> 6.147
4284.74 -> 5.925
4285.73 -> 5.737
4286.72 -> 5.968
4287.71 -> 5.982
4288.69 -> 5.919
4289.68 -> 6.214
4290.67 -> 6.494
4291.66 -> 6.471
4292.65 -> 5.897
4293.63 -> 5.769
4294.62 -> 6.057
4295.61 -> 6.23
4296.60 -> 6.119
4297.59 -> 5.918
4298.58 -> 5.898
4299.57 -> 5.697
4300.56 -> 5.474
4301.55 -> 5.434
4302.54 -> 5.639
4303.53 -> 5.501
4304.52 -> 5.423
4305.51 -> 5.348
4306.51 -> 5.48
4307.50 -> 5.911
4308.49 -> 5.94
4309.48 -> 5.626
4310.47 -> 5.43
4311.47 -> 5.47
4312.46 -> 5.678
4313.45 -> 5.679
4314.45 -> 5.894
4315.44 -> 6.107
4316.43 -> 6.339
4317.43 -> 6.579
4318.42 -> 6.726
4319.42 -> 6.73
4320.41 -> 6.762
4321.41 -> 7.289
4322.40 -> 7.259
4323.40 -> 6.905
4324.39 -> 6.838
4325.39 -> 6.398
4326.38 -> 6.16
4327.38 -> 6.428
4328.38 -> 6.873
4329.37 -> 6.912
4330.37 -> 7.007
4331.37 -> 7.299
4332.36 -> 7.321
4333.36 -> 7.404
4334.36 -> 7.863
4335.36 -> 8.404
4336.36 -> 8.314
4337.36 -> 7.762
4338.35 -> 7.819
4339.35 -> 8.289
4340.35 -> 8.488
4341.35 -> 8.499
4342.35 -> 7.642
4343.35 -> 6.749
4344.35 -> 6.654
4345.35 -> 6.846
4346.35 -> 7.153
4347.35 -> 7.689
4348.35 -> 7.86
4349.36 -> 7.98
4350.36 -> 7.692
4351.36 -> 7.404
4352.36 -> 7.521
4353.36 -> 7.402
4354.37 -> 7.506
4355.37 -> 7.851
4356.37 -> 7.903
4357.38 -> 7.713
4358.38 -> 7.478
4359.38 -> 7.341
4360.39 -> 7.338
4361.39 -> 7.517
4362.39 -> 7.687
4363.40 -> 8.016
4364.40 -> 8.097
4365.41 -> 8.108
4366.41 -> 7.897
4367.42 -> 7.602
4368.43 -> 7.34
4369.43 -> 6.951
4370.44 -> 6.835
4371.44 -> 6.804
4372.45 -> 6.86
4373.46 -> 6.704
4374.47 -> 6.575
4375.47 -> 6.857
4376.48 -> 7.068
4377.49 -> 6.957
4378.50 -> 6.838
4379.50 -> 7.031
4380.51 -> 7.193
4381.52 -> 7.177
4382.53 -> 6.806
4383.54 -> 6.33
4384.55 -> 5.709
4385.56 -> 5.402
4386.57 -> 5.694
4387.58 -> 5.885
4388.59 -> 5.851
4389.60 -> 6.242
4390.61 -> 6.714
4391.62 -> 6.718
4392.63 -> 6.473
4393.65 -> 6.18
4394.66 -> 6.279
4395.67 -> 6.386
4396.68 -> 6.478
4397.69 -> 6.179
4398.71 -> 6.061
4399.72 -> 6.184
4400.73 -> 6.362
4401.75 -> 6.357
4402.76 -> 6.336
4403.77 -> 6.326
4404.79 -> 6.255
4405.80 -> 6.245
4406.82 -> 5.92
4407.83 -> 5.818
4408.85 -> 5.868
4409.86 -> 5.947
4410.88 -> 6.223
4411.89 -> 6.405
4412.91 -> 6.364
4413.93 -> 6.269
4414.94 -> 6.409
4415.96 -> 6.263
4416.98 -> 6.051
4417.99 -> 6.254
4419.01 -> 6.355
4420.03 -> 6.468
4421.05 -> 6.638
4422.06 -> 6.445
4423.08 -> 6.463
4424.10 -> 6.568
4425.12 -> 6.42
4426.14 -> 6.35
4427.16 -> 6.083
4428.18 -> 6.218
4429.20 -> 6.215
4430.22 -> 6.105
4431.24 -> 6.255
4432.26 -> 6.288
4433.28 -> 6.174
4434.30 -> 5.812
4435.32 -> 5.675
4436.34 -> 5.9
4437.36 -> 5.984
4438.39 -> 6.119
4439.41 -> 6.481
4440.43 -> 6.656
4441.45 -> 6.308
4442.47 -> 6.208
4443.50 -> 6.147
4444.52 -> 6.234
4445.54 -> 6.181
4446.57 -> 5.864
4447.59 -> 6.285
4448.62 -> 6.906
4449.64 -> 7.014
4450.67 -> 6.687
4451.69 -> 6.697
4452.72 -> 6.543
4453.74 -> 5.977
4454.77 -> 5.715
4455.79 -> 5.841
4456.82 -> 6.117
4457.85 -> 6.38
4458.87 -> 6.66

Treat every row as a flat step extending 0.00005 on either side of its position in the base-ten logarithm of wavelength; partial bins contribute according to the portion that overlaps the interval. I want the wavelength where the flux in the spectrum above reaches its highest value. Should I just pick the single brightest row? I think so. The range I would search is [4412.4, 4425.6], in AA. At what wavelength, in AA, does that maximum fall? 4421.05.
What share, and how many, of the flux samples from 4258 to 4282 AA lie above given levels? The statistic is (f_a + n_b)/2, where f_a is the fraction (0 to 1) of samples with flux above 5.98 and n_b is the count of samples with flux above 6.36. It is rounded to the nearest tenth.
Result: 0.7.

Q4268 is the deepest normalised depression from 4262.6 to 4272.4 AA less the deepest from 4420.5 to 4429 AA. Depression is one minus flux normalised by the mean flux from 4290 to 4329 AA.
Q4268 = 0.11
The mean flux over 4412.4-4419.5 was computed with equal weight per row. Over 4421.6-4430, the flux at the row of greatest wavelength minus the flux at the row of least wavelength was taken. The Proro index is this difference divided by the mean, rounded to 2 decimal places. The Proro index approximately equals -0.04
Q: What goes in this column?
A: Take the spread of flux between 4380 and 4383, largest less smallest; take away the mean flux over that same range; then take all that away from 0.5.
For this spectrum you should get 7.2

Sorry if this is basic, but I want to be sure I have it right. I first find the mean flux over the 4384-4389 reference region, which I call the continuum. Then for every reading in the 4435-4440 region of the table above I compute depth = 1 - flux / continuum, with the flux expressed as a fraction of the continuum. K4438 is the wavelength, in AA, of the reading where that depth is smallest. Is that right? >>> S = 4439.41 AA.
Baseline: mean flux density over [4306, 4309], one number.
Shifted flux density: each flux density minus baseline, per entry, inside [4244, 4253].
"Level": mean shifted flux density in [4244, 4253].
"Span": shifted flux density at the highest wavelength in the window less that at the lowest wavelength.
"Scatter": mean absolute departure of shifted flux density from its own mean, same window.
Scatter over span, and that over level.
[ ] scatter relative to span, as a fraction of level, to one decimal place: -0.9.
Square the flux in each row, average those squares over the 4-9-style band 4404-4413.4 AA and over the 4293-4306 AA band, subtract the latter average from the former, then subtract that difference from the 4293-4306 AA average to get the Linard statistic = 28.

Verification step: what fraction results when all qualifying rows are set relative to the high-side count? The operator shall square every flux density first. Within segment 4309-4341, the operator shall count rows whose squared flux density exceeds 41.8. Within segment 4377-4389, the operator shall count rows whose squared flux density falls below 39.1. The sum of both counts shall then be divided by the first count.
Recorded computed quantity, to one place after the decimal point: 1.2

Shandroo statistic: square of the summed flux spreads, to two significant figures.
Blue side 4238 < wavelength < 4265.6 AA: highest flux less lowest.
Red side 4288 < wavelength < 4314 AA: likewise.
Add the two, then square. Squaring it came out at 5.8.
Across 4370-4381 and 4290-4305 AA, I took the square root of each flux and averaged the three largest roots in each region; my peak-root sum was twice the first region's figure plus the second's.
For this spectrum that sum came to 7.86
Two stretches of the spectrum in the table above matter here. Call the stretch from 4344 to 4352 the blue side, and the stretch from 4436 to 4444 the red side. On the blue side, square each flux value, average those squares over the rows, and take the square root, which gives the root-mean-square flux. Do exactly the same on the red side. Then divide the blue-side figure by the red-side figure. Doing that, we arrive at 1.19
